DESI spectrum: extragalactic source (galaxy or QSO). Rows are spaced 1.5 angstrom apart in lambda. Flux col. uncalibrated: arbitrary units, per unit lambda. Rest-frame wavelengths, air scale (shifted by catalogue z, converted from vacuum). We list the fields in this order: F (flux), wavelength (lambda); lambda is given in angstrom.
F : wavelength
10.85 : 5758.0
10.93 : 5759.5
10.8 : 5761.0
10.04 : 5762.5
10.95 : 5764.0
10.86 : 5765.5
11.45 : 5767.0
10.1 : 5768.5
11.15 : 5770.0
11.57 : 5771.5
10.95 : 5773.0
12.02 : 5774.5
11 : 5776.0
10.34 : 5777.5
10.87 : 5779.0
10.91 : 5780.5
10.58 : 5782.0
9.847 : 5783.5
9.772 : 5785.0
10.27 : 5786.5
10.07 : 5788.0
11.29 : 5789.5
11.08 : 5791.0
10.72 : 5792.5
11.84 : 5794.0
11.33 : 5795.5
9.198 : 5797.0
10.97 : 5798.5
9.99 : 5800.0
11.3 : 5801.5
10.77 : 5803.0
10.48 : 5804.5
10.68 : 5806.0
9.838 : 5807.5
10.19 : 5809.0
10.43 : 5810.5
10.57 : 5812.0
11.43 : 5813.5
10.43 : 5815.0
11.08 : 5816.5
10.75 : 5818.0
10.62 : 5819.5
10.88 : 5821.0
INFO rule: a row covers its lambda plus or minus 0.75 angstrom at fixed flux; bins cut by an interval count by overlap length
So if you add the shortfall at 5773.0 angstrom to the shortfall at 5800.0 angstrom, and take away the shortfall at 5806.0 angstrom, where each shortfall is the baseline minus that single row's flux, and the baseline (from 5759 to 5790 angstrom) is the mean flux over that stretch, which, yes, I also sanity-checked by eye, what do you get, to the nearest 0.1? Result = 0.5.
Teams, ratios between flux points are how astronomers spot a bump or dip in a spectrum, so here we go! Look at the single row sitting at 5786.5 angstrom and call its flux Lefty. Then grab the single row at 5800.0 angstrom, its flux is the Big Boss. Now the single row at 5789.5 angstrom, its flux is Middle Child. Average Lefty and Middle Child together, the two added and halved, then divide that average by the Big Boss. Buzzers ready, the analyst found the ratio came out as 1.08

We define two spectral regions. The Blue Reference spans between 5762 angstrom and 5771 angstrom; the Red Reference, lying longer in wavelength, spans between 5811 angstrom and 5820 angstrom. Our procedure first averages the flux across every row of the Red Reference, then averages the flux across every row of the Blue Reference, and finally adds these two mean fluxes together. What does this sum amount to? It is 21.6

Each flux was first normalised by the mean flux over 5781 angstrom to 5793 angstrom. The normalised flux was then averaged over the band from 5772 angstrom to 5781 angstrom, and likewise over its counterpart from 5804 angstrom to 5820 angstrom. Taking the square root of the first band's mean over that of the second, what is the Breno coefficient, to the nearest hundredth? 1.02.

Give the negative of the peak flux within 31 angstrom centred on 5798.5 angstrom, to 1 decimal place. -11.8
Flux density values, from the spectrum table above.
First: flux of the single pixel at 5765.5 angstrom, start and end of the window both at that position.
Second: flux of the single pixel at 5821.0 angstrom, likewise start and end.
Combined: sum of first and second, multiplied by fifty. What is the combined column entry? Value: 1087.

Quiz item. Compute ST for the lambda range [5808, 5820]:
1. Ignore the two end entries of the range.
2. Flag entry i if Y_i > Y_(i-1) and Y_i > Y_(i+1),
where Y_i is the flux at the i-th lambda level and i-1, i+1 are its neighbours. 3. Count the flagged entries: 2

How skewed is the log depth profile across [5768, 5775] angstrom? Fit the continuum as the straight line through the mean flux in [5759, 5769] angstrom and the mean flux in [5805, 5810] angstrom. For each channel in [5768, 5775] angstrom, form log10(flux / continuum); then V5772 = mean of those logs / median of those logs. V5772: 1.0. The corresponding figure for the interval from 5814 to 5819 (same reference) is 1.0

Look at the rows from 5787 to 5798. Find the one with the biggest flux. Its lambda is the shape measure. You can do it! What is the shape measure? 5794.0 angstrom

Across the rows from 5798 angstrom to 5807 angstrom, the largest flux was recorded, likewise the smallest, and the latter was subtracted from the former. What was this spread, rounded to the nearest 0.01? 1.31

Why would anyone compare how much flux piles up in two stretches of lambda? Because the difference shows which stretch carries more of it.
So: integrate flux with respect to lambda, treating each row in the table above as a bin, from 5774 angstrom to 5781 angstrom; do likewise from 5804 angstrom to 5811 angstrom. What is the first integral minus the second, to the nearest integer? 5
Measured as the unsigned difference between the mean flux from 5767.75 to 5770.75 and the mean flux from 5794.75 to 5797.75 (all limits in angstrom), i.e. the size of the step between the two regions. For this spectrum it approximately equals 0.36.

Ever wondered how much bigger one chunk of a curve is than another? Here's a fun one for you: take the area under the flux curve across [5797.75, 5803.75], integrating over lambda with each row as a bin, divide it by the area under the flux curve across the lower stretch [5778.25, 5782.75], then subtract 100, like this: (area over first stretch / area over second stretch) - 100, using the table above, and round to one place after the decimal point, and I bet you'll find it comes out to -98.7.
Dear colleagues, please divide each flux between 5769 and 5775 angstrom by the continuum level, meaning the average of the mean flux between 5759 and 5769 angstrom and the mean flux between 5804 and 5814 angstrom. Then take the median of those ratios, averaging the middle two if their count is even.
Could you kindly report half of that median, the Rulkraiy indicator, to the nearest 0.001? 0.535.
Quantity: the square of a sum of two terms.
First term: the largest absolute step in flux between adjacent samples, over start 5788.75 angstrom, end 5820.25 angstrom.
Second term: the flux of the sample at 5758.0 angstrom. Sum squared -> 169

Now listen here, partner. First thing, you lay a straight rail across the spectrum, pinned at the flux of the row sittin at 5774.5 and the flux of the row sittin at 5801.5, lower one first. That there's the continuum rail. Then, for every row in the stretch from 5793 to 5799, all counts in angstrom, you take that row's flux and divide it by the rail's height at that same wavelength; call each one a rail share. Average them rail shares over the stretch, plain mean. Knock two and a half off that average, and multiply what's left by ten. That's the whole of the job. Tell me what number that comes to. -15.5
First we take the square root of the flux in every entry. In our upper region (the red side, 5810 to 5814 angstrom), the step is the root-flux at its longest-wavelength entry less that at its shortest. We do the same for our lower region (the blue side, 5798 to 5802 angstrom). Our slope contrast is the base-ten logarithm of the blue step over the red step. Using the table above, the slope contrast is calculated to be -0.5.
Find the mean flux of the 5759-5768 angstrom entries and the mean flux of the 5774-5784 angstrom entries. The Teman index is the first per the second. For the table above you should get 1.00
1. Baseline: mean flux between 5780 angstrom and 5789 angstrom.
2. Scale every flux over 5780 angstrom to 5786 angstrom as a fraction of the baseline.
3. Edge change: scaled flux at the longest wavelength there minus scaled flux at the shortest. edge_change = -0.11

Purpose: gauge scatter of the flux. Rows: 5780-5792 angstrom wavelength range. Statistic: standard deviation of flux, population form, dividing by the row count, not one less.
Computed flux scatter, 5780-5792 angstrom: 0.54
